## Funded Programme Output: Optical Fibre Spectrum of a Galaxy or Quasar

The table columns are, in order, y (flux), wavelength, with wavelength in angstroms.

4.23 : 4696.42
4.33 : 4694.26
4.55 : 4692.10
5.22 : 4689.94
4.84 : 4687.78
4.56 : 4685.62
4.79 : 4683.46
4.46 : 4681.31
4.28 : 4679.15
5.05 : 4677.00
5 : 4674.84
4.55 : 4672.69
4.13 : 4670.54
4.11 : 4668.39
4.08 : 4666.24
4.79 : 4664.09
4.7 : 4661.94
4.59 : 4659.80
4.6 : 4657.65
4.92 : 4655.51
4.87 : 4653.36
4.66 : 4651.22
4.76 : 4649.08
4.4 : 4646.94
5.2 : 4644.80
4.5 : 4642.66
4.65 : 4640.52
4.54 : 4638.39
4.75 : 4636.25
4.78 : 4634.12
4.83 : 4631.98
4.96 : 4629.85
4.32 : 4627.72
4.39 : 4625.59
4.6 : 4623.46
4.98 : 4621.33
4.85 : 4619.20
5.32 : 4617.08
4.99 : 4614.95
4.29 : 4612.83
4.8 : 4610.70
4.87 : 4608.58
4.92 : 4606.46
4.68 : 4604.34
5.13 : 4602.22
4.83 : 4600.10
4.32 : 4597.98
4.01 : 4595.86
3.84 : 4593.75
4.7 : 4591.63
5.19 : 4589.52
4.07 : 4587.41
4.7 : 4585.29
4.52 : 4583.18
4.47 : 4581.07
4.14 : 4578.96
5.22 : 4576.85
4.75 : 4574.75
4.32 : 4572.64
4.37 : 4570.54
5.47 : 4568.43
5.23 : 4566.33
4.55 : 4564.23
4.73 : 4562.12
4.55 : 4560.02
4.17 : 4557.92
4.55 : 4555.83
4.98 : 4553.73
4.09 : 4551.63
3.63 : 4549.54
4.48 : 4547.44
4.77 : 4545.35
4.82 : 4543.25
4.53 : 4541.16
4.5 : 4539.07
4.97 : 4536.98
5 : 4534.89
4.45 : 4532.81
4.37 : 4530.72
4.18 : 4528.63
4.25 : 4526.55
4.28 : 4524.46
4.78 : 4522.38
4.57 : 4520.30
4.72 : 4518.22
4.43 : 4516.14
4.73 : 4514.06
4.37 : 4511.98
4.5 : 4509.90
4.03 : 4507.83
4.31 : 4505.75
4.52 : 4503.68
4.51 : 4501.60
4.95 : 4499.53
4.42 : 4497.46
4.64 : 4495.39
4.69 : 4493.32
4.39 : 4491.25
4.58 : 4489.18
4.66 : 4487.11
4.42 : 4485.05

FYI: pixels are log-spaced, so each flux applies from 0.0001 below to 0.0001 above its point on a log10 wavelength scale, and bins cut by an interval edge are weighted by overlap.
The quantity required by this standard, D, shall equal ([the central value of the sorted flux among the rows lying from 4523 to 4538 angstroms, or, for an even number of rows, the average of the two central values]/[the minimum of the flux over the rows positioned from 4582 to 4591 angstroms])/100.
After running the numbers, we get 0.0107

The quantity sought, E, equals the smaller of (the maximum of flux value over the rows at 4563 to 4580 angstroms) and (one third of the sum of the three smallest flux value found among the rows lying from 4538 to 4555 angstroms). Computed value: 4.07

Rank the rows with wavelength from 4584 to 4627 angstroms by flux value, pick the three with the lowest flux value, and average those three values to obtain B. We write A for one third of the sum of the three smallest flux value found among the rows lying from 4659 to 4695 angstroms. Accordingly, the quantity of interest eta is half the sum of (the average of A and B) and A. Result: 4.07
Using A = 4.11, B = 3.97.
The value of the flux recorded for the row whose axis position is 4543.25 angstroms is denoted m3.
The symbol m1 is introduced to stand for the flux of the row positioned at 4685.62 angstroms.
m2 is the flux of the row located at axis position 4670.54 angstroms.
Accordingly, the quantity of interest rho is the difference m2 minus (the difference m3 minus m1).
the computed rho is 3.9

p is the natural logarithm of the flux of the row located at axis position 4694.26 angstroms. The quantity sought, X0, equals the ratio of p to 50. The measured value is 0.0293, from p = 1.47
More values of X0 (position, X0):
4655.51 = 0.0319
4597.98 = 0.0293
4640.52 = 0.0307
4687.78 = 0.0315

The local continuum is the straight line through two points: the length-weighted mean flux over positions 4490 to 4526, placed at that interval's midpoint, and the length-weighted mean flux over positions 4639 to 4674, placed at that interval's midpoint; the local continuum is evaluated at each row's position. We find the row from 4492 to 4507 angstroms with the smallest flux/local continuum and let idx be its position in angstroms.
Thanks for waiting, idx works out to 4505.75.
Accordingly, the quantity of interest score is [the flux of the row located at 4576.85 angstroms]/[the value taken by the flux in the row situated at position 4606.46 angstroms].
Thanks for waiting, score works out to 1.06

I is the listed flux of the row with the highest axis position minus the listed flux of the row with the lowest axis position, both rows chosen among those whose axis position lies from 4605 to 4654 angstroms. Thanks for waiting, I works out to -0.05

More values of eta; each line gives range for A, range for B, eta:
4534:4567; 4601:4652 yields 4.06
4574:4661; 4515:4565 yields 3.97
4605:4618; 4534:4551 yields 4.54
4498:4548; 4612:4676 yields 4.14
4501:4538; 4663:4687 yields 4.14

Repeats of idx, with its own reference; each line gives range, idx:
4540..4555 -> 4549.54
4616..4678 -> 4666.24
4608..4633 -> 4612.83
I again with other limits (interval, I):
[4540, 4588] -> -0.46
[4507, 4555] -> 0.95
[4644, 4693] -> -0.65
